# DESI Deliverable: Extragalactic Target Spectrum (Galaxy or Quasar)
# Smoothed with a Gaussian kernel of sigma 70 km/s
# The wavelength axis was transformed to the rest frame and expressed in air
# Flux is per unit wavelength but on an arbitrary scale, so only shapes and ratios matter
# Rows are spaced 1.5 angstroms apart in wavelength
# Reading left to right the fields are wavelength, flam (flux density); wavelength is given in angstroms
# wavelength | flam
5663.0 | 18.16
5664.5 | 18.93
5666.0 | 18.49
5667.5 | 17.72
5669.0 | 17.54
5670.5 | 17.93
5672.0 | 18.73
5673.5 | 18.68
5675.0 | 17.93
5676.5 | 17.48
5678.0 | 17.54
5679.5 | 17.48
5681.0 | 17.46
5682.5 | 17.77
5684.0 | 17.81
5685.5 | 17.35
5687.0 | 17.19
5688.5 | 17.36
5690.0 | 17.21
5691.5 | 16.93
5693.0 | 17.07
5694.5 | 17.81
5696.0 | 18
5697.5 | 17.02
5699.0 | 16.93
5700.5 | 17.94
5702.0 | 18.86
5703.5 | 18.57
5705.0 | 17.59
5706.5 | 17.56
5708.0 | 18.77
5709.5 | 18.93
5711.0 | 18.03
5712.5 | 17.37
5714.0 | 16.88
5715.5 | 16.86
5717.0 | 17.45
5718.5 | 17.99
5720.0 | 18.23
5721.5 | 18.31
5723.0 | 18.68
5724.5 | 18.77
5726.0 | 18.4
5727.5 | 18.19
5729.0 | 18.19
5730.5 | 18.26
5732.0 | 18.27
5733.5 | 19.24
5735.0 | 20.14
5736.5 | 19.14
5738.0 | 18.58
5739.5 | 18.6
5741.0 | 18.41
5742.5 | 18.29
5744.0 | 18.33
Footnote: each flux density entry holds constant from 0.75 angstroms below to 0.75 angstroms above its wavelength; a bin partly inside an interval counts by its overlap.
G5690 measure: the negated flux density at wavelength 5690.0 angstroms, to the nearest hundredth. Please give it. -17.21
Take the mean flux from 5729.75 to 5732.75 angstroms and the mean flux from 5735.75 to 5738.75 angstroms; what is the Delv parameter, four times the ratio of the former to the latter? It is 3.87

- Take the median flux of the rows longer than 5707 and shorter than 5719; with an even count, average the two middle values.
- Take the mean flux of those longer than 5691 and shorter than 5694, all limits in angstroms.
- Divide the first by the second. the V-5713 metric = 1.04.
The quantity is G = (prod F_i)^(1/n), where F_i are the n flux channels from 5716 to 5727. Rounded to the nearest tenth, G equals 18.3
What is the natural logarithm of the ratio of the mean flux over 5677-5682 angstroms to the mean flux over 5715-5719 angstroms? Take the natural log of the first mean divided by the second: 0.00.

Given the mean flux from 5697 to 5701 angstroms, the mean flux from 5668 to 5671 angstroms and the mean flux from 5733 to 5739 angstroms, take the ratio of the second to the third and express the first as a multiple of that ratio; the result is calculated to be 18.8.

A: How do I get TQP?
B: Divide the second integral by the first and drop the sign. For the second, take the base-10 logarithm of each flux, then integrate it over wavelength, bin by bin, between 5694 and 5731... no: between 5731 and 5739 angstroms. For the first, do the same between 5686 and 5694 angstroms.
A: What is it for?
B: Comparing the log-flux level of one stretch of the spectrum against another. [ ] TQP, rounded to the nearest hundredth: 1.04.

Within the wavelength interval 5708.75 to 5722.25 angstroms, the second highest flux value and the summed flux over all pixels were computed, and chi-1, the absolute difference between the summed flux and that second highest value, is 142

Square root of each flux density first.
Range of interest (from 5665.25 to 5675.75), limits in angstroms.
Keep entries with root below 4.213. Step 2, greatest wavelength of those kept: 5669.0 angstroms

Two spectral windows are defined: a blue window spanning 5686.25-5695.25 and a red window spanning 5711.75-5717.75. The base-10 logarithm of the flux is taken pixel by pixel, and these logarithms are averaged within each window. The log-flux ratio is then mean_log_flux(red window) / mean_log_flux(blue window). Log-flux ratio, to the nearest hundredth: 1.00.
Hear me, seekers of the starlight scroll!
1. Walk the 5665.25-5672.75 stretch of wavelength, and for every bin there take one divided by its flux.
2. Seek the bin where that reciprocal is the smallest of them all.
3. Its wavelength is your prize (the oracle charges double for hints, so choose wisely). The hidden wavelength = 5672.0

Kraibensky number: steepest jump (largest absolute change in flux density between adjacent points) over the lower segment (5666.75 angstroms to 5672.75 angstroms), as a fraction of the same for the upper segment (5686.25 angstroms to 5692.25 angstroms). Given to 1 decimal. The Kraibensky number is 2.9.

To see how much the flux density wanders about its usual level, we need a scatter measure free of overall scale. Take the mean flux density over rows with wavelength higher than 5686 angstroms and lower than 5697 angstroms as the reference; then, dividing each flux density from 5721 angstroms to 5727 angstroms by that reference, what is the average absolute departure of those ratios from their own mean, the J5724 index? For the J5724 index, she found 0.01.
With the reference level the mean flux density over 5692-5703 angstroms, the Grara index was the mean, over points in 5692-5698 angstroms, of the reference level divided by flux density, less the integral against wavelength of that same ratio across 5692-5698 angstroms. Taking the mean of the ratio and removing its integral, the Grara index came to -5.1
